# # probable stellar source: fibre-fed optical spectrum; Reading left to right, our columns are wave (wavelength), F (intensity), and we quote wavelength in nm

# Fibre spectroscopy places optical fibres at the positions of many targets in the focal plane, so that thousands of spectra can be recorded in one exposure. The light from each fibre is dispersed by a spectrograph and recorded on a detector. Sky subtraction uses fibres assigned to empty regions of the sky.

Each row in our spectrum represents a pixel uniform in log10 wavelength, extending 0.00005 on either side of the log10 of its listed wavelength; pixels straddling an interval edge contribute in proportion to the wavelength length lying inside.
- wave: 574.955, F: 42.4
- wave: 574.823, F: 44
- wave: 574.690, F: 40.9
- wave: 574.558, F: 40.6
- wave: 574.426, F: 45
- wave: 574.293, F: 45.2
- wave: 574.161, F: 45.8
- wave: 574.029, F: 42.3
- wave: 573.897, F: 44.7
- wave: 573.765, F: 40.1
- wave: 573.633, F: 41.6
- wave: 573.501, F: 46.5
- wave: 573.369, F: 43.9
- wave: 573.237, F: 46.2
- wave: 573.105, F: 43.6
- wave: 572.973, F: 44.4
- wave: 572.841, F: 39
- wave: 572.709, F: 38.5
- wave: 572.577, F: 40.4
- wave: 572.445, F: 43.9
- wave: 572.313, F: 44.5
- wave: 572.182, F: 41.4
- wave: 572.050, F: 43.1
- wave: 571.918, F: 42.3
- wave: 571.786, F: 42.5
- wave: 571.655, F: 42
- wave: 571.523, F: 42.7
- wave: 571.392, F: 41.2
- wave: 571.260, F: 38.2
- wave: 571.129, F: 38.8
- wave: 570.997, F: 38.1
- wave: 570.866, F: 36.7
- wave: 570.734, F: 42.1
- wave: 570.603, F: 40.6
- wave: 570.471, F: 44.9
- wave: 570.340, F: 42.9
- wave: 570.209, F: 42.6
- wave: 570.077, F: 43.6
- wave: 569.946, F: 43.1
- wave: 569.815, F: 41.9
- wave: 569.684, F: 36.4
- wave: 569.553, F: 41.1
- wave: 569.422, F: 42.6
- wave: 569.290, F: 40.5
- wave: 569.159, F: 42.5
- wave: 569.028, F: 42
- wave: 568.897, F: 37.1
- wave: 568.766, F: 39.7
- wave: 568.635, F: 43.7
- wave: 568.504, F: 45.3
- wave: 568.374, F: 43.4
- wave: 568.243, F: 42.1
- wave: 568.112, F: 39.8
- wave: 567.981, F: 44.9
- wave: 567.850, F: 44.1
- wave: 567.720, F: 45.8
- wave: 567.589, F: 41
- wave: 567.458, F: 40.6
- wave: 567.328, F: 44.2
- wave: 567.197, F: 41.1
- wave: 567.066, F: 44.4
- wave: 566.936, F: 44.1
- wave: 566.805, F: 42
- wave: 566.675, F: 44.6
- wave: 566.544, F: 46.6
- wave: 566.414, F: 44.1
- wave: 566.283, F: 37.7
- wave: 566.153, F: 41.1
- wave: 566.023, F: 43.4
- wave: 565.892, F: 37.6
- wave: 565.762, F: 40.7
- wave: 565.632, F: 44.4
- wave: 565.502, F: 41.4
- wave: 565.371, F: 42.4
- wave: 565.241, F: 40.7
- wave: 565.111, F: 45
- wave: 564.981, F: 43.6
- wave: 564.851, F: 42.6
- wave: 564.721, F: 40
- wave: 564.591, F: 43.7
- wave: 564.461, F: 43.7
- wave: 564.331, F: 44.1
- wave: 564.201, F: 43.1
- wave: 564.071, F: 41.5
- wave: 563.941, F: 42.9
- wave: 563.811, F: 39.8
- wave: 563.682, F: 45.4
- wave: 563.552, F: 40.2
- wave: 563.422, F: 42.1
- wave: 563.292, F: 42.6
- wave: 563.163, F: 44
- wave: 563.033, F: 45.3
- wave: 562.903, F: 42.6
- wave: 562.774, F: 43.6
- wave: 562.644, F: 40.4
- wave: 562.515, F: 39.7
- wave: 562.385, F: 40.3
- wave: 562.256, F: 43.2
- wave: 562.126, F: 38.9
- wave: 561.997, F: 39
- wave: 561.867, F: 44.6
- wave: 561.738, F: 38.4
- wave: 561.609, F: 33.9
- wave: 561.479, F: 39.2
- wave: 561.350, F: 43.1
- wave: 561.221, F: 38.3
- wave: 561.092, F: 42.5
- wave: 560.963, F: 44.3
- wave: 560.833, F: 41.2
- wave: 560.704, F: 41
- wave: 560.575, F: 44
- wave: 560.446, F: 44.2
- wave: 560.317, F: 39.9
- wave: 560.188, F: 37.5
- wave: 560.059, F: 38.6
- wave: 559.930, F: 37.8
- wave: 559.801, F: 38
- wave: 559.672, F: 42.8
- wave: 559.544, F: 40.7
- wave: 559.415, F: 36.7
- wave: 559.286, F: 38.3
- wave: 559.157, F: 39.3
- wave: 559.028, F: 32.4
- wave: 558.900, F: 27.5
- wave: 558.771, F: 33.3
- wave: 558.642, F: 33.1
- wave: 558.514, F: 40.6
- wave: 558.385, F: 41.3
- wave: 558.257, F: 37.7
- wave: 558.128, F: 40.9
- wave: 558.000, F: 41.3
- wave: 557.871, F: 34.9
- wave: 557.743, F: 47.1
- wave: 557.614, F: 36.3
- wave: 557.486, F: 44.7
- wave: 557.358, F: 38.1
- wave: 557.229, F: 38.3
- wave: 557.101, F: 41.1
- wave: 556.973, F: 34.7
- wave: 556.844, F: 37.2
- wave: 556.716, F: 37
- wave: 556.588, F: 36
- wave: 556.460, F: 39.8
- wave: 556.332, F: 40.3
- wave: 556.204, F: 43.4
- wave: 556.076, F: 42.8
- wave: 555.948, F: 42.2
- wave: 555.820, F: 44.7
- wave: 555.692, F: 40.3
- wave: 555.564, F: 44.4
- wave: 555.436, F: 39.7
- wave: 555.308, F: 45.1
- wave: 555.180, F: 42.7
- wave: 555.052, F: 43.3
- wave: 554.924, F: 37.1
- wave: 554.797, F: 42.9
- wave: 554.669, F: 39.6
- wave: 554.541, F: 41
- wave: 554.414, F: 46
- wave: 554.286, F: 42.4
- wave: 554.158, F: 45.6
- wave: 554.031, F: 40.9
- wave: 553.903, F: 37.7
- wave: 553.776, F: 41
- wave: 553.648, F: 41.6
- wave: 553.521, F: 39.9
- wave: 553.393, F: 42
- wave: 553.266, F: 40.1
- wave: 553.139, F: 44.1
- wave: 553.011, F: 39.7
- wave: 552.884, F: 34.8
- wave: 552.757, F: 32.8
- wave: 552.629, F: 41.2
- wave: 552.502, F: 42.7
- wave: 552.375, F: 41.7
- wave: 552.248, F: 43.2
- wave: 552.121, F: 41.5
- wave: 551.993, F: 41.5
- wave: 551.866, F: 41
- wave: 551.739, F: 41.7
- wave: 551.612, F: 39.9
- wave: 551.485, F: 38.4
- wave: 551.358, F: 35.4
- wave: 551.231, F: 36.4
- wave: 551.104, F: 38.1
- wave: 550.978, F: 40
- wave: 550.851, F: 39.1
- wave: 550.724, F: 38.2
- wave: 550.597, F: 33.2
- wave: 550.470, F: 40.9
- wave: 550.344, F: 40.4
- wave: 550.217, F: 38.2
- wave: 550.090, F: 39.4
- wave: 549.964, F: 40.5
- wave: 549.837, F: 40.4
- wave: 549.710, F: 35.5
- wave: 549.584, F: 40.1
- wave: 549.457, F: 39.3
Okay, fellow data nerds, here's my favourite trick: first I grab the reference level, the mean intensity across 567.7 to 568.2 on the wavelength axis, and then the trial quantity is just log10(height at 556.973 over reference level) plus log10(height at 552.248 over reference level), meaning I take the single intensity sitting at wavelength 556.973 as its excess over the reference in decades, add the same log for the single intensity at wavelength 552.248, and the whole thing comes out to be -0.10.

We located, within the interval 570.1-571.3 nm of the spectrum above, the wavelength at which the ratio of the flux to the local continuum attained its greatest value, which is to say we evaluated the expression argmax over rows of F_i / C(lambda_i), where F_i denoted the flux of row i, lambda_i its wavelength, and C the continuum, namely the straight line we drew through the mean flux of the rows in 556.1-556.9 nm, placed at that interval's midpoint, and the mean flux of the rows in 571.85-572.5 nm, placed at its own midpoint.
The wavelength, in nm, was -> 570.471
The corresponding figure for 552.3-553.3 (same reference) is 553.139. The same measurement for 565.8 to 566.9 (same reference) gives 566.544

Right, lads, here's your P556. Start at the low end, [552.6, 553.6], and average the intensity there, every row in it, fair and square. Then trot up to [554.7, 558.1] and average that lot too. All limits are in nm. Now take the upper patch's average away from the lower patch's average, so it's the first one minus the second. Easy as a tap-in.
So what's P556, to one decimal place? -1.3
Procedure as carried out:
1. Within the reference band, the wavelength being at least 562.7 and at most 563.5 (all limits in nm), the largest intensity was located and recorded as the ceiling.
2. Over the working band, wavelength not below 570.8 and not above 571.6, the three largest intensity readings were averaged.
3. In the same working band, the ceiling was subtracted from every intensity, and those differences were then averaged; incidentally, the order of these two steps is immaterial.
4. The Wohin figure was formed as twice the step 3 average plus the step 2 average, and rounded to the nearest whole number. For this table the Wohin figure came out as 29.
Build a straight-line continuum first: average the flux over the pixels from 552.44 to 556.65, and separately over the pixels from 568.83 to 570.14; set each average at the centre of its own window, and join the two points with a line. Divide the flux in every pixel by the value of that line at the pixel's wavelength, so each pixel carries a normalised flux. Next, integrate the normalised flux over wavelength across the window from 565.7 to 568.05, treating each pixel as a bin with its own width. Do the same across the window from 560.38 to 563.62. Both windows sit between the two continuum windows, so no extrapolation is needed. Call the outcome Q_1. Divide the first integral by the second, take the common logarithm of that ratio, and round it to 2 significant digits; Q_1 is -0.13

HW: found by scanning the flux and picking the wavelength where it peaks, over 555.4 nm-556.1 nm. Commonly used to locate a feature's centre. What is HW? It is 555.820 nm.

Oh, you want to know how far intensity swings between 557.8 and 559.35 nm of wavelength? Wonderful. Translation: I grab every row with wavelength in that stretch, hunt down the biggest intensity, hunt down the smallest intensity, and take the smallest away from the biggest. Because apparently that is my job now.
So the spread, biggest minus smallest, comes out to 13.8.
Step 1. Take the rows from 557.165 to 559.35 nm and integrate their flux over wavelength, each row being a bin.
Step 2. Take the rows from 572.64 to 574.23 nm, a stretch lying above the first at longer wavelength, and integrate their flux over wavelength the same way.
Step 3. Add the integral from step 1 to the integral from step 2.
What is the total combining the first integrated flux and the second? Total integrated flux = 151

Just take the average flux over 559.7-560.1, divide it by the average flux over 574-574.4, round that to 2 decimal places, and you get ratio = 0.86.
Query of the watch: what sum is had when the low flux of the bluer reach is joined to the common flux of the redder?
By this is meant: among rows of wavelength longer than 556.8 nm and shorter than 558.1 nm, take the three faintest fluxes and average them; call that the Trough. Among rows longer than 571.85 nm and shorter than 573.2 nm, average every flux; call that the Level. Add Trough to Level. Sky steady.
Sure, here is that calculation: 77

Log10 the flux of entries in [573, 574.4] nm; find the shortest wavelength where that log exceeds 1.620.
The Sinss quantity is 573.105 nm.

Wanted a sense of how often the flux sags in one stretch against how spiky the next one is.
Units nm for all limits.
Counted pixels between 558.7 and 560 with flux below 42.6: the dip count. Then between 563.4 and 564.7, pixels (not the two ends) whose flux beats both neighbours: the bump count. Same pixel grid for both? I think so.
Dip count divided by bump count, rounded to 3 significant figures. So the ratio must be 3.00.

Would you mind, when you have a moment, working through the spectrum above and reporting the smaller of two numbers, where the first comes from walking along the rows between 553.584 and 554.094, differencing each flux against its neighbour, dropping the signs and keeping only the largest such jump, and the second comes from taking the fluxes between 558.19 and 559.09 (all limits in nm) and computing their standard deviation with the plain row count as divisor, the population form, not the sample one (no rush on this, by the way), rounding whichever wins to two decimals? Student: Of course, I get 3.30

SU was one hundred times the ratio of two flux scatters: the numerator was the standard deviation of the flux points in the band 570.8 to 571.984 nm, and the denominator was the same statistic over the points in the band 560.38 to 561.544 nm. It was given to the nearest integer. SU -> 105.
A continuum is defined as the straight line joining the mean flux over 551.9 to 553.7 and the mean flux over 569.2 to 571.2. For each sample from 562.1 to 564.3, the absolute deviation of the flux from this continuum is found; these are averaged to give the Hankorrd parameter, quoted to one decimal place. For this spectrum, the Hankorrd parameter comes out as 1.9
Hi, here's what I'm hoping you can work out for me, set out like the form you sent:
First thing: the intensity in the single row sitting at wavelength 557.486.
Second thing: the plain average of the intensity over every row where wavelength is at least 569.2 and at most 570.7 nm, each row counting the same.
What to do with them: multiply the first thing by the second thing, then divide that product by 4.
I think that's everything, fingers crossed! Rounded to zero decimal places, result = 468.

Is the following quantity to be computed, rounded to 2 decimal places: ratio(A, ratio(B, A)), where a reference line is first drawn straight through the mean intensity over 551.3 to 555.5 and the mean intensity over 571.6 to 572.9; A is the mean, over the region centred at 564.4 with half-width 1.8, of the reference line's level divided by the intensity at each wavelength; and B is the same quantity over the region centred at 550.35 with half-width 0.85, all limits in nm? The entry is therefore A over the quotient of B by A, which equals 0.91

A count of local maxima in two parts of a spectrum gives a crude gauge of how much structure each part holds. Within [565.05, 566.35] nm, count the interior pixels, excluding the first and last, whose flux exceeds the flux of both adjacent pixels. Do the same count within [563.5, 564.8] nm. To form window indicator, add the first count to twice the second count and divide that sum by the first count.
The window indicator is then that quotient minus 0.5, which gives 2.5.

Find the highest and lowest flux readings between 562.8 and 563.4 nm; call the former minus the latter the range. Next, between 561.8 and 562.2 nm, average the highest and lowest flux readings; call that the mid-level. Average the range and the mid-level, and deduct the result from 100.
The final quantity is 77.8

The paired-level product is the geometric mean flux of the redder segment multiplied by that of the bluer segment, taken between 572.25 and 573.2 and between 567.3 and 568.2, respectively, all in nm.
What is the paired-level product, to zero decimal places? 1799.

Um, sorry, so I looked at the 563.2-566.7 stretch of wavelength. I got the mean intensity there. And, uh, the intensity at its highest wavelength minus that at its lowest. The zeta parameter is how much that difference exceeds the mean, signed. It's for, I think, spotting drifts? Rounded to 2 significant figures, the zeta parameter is -40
